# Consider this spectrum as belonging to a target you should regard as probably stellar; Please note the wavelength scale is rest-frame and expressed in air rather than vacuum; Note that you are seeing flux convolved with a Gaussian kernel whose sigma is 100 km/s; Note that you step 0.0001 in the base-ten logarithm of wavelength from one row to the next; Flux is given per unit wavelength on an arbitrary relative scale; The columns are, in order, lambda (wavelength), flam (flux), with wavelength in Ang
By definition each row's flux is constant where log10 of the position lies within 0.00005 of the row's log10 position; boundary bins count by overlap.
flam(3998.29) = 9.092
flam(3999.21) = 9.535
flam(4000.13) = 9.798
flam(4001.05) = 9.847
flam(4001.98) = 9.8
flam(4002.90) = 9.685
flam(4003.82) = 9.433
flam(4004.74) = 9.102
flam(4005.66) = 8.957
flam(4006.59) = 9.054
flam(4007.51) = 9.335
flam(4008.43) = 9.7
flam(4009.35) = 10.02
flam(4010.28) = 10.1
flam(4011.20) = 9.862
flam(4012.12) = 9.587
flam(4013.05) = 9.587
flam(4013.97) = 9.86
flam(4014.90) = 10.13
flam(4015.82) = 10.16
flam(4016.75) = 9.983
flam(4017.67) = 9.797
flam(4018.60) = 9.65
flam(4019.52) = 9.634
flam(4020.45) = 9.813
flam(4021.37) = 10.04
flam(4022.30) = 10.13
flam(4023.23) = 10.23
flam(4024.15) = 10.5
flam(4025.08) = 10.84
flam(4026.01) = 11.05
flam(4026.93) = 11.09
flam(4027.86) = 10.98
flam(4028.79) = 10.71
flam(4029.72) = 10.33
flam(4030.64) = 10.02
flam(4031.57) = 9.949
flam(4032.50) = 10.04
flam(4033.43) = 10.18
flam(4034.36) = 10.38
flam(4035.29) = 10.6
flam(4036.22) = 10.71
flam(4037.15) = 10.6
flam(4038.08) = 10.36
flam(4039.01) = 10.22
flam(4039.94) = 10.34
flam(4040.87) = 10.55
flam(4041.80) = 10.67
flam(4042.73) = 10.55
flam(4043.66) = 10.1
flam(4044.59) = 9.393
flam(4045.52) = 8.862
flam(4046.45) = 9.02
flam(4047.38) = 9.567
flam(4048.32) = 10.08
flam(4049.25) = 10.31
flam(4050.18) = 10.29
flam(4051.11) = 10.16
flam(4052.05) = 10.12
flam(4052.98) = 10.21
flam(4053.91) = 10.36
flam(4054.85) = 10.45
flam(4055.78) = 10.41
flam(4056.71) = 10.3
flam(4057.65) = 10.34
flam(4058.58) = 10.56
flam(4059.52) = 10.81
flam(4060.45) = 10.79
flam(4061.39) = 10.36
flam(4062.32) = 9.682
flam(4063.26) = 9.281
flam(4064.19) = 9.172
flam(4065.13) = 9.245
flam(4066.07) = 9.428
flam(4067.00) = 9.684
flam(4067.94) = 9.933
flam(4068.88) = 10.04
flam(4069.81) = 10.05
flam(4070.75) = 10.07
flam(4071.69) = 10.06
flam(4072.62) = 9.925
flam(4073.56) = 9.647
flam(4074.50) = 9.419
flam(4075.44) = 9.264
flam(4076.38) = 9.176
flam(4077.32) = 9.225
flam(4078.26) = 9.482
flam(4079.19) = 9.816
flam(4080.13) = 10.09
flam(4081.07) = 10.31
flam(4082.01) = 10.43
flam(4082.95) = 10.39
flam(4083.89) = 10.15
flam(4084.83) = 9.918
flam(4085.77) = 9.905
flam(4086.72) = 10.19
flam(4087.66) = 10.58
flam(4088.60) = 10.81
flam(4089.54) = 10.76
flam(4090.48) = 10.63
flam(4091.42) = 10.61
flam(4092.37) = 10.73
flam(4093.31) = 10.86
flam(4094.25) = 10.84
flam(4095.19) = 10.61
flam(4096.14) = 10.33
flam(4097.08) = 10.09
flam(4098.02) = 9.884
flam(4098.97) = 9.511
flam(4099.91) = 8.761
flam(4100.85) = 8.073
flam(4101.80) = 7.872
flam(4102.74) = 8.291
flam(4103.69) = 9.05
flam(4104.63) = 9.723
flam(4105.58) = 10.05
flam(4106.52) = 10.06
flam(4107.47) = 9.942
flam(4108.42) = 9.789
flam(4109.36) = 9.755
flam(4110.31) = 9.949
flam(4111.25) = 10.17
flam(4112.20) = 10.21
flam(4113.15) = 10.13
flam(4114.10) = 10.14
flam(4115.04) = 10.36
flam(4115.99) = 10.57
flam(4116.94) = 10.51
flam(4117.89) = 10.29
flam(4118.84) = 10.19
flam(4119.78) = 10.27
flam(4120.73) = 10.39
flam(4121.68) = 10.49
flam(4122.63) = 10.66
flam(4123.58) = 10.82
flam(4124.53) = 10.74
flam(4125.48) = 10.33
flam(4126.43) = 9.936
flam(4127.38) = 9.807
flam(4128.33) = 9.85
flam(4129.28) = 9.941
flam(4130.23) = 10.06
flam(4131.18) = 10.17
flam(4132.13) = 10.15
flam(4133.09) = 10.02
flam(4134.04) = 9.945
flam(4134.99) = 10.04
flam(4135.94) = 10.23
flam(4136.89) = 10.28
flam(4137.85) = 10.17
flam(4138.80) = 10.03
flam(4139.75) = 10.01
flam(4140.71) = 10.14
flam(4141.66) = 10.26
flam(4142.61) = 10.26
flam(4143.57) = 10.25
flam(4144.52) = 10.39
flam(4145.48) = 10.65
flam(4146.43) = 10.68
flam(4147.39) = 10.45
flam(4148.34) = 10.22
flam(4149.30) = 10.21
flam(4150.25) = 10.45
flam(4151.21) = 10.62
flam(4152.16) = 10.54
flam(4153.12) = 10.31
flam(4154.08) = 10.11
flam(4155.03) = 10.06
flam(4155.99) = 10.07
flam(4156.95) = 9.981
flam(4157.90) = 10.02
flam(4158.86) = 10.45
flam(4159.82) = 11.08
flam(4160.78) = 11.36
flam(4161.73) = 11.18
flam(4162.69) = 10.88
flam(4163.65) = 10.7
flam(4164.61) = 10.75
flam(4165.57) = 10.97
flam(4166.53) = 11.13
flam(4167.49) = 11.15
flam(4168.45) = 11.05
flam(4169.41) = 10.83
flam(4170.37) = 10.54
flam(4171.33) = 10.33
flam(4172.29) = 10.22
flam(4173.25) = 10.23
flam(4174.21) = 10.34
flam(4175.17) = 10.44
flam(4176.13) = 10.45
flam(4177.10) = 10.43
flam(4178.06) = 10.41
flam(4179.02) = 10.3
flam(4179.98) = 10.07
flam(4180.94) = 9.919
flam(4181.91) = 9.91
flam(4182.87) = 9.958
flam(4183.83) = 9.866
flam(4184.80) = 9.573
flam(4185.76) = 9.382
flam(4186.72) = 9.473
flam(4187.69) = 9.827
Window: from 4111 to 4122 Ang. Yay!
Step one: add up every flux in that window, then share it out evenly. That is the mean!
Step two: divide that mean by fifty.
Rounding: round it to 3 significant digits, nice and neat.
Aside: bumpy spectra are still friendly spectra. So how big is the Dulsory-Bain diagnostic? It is 0.206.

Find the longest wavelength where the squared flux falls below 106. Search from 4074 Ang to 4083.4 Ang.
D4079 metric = 4080.13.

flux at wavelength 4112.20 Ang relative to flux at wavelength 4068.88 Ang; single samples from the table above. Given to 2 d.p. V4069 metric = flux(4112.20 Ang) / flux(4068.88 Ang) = 1.02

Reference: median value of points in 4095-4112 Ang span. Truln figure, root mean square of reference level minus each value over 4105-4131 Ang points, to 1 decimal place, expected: 0.5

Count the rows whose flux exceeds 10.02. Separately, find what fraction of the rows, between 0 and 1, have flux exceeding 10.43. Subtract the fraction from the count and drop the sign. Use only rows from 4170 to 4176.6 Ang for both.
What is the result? 6.6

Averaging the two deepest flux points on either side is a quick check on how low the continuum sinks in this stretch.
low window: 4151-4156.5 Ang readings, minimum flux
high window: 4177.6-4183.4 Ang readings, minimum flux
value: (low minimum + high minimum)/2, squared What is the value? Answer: 100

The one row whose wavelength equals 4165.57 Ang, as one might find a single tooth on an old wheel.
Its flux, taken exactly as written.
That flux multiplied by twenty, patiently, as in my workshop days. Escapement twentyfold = 219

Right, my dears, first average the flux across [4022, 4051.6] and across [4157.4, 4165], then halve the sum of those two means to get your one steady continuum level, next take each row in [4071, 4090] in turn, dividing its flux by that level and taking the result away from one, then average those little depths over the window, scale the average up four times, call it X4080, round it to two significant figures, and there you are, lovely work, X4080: 0.21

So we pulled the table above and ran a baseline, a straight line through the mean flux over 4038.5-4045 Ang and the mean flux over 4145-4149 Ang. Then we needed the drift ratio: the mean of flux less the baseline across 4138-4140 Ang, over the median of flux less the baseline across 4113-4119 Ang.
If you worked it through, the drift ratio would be 3.2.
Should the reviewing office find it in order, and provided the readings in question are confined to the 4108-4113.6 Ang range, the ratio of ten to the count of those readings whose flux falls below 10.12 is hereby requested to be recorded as 3.3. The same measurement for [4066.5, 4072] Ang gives 1.7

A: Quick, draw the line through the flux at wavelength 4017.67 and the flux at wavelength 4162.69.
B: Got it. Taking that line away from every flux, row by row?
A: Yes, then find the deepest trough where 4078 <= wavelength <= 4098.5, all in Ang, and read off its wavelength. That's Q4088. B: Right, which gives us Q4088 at 4078.26 Ang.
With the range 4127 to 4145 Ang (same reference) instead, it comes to 4127.38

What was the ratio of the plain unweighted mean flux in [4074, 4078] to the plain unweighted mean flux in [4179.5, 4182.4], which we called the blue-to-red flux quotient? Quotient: 0.93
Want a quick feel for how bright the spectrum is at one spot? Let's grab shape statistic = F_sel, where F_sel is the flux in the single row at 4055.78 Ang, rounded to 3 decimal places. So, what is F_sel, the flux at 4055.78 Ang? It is 10.410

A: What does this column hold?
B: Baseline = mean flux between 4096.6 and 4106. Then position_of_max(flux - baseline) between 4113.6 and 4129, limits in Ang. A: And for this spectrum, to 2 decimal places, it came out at 4123.58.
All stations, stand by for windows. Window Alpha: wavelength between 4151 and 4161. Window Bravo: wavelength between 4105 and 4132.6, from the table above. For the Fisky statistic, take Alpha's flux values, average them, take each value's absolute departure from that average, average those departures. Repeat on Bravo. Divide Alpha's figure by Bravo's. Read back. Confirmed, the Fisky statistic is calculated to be 1.6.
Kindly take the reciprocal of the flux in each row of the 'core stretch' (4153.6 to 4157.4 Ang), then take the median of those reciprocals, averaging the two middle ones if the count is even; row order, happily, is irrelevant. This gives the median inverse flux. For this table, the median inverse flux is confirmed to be 0.099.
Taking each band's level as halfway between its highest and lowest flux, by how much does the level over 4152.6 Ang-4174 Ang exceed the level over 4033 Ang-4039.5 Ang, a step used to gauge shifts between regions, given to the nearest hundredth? 0.23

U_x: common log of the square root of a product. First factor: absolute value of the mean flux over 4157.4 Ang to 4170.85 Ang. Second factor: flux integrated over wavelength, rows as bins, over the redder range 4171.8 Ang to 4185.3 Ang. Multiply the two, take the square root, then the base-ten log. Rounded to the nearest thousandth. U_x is 1.586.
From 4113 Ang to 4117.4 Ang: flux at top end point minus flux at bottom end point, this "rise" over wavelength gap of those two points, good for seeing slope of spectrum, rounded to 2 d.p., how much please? 0.10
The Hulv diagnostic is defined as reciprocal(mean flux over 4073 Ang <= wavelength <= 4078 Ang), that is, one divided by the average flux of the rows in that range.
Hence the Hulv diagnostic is 0.107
